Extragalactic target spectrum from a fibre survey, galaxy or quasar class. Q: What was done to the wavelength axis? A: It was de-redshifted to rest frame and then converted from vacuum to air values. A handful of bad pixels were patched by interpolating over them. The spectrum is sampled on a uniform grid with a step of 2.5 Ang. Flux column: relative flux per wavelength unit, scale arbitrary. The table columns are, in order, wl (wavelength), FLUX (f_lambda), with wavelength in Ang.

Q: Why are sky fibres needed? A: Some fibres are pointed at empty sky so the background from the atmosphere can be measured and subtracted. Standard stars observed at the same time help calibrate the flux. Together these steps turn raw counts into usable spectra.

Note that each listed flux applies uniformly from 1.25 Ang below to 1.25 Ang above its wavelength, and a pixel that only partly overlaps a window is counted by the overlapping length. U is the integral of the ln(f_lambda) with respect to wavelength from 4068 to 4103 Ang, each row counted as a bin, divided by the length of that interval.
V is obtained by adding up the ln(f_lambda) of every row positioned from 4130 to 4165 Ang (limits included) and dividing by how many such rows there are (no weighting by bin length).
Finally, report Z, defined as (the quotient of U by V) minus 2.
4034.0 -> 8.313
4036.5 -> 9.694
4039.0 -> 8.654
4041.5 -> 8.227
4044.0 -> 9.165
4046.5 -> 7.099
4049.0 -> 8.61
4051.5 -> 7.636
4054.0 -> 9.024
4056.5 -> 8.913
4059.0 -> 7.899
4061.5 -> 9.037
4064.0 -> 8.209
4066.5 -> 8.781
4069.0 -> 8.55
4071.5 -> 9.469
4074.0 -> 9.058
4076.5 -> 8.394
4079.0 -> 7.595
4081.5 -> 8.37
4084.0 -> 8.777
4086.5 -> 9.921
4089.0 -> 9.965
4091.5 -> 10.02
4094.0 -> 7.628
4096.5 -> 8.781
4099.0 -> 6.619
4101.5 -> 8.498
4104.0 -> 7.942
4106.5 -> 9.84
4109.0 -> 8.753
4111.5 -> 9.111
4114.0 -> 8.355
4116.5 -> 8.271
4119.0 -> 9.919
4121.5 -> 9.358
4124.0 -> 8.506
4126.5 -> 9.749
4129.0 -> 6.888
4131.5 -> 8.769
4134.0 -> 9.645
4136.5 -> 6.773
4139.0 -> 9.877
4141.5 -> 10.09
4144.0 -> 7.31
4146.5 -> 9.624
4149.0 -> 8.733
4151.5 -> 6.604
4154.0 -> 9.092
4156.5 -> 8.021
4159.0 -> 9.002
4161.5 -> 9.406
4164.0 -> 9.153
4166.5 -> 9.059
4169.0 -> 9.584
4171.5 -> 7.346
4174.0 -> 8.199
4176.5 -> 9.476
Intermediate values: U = 2.16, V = 2.16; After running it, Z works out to -1.001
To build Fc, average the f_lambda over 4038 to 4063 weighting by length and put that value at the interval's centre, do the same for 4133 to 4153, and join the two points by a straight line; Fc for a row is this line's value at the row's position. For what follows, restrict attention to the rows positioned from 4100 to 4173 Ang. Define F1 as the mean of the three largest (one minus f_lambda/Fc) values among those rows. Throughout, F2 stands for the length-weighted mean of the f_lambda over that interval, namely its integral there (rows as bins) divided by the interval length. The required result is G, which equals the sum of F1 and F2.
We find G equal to 8.94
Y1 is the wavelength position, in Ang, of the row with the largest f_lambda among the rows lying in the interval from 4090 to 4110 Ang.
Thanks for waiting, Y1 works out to 4091.5 Ang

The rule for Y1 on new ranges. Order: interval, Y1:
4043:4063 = 4044.0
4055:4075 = 4071.5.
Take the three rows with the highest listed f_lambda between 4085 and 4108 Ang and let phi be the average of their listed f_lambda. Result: 10.0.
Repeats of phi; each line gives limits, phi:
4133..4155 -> 9.9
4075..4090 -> 9.6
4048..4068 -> 9.0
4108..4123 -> 9.5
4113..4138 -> 9.8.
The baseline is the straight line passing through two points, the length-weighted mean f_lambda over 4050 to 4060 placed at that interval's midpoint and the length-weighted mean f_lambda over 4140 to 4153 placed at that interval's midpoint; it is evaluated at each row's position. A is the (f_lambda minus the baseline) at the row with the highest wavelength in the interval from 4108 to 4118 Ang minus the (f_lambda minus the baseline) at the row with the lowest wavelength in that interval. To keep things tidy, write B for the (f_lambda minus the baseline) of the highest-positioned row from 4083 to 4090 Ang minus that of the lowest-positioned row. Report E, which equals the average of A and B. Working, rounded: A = -0.5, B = 1.2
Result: 0.34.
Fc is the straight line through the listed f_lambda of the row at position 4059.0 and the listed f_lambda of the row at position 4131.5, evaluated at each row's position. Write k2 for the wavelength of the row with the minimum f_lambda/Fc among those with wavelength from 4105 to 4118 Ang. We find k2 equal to 4116.5 Ang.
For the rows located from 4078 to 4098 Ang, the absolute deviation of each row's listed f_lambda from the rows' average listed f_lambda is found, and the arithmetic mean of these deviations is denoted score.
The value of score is 0.81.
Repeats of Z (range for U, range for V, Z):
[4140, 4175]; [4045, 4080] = -0.990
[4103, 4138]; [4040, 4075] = -0.993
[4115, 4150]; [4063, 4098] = -1.002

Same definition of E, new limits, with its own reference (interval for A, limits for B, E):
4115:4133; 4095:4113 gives 0.39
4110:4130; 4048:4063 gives -0.92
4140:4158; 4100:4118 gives -1.17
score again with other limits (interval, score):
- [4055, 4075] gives 0.39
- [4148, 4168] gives 0.66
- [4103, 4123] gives 0.61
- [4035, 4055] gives 0.64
